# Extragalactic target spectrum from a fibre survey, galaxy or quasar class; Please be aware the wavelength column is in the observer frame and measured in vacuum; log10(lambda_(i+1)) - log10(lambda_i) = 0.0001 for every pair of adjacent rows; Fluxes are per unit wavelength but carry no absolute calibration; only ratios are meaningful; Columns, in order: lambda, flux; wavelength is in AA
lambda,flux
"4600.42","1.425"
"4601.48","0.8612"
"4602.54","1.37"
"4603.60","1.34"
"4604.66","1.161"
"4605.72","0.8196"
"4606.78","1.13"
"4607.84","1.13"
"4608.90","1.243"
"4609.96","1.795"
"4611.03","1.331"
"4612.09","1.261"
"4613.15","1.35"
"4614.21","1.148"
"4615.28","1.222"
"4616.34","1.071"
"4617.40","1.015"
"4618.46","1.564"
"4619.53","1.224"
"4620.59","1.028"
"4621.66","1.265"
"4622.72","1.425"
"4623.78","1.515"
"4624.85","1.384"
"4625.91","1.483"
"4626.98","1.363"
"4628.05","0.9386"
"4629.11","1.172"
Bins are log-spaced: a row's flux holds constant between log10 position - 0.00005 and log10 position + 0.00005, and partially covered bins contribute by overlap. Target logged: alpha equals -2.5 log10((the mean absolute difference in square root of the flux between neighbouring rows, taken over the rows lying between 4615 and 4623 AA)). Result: 2.4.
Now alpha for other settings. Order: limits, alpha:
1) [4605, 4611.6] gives 2.3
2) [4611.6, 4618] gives 3.2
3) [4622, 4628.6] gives 2.8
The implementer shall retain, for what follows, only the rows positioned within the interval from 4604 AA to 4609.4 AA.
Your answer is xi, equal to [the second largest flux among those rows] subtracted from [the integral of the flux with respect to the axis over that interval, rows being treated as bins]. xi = 4.79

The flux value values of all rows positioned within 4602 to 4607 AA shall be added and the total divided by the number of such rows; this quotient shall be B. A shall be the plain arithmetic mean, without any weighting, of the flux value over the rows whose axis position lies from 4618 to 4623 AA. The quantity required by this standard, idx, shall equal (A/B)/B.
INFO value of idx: 1.0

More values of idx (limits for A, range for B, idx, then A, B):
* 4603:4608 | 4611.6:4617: 0.8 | 1.12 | 1.21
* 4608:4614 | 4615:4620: 0.9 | 1.40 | 1.22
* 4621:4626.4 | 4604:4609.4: 1.2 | 1.41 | 1.10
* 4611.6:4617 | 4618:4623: 0.7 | 1.21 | 1.30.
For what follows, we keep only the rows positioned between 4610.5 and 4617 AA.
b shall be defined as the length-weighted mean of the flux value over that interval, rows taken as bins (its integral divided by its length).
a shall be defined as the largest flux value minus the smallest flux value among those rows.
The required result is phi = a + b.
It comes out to 1.51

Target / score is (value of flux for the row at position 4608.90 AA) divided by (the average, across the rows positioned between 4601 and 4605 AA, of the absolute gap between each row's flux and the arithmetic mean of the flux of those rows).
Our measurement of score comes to 7.2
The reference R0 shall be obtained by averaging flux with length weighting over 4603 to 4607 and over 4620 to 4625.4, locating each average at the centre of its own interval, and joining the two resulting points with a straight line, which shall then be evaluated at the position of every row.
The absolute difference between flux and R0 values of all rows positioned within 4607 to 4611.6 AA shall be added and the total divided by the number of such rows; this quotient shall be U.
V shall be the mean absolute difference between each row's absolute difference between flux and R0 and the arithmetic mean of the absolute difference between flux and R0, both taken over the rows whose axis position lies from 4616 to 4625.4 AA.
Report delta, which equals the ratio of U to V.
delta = 2.55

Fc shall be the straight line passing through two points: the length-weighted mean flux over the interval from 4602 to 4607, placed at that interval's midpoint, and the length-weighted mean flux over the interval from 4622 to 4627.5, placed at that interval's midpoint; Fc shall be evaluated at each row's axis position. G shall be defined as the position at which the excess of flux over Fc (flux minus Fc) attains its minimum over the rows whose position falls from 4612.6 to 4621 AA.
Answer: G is 4620.59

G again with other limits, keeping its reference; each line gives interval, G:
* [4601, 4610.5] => 4605.72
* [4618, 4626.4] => 4620.59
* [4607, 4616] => 4614.21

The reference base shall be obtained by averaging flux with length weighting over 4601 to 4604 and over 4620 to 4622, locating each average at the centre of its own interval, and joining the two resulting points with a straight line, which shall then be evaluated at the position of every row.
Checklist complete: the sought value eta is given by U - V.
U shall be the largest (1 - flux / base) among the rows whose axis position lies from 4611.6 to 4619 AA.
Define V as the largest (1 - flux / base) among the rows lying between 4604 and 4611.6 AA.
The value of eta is -0.19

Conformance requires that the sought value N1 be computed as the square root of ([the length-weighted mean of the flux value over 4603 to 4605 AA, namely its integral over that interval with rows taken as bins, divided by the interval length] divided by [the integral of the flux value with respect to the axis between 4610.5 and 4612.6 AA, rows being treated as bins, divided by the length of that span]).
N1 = 0.99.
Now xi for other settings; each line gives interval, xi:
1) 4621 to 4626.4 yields 6.11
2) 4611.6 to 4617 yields 5.25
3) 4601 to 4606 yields 4.30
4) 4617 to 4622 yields 4.84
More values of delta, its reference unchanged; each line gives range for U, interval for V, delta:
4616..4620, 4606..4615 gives 1.63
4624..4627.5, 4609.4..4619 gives 0.44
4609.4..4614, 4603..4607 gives 1.97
